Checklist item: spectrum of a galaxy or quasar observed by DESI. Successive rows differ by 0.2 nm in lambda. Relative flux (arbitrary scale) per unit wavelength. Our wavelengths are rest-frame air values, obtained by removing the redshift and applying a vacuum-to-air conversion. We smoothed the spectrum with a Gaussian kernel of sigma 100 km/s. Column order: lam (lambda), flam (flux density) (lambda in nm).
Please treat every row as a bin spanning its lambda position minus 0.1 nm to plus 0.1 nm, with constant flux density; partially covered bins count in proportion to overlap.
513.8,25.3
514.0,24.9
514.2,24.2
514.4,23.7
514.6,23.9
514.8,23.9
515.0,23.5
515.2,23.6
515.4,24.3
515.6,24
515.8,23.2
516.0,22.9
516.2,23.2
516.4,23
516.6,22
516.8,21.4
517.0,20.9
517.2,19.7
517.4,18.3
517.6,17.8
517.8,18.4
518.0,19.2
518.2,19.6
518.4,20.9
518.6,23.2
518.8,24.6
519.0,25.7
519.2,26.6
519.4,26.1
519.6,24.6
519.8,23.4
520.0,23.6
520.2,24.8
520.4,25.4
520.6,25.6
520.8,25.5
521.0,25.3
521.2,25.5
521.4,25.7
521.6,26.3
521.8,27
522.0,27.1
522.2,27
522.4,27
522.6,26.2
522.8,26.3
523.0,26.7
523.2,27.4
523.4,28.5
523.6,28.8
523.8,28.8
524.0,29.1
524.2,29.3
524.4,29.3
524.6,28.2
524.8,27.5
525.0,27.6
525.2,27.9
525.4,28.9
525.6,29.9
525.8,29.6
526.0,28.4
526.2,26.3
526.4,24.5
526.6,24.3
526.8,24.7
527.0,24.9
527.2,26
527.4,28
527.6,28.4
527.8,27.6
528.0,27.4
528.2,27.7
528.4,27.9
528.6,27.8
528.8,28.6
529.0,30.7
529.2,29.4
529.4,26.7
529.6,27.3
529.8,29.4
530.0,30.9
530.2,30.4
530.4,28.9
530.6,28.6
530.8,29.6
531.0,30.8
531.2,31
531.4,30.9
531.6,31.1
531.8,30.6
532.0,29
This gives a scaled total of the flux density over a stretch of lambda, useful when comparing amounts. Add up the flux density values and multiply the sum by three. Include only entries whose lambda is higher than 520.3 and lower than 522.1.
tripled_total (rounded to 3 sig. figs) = 700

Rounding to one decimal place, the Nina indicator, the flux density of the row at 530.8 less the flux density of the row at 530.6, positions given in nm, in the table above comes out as 1.0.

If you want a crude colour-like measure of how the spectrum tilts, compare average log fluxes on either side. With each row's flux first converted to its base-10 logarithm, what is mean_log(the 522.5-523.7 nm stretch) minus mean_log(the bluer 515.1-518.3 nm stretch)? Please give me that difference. 0.11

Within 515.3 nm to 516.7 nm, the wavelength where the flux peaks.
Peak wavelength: 515.4 nm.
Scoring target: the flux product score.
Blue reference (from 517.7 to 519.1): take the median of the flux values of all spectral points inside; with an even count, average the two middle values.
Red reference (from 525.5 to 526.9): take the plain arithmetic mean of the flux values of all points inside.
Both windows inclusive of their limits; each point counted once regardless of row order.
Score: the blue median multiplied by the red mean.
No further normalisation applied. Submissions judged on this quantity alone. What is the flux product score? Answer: 560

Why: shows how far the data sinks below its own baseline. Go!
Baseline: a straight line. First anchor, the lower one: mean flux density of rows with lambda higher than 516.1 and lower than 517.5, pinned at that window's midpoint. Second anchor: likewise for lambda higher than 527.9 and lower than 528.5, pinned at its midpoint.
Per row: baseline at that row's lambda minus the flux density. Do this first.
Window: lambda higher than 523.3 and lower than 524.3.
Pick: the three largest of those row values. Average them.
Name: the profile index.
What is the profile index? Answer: -3.6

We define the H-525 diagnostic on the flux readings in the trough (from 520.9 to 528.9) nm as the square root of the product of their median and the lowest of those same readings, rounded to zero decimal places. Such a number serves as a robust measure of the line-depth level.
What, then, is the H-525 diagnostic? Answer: 26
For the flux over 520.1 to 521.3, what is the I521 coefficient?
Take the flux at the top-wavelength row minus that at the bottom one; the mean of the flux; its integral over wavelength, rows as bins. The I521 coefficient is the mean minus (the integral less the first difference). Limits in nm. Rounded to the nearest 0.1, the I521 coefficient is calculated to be -4.4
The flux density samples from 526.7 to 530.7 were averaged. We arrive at 28.1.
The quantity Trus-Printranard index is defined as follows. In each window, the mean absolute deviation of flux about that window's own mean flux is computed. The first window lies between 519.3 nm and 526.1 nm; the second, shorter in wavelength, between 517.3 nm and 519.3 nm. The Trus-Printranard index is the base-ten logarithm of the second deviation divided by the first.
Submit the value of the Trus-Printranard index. 0.31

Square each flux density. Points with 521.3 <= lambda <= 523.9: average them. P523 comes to 737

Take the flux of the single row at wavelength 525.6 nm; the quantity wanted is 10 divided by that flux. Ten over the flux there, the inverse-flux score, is 0.334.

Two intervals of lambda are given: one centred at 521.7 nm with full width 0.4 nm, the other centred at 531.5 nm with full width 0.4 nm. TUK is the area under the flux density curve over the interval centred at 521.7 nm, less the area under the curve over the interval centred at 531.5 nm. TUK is -1.7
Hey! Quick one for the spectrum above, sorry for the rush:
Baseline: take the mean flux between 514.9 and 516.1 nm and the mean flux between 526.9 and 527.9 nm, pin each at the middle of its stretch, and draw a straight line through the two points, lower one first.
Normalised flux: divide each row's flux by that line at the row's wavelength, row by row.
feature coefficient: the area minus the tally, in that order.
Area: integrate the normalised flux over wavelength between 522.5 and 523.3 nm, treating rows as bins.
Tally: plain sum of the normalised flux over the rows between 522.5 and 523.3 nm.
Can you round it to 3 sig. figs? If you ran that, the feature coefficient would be -3.32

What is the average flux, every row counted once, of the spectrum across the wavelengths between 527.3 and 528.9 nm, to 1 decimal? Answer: 27.9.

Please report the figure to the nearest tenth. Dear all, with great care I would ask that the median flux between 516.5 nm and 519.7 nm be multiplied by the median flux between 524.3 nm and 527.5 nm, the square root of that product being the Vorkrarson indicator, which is 24.2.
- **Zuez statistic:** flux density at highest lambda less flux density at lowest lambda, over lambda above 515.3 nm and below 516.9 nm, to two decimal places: -2.90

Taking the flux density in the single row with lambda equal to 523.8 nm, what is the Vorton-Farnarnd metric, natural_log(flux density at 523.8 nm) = 3.36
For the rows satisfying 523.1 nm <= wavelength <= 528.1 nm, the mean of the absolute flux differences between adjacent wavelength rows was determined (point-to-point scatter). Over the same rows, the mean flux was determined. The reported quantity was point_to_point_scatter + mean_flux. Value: 28.4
